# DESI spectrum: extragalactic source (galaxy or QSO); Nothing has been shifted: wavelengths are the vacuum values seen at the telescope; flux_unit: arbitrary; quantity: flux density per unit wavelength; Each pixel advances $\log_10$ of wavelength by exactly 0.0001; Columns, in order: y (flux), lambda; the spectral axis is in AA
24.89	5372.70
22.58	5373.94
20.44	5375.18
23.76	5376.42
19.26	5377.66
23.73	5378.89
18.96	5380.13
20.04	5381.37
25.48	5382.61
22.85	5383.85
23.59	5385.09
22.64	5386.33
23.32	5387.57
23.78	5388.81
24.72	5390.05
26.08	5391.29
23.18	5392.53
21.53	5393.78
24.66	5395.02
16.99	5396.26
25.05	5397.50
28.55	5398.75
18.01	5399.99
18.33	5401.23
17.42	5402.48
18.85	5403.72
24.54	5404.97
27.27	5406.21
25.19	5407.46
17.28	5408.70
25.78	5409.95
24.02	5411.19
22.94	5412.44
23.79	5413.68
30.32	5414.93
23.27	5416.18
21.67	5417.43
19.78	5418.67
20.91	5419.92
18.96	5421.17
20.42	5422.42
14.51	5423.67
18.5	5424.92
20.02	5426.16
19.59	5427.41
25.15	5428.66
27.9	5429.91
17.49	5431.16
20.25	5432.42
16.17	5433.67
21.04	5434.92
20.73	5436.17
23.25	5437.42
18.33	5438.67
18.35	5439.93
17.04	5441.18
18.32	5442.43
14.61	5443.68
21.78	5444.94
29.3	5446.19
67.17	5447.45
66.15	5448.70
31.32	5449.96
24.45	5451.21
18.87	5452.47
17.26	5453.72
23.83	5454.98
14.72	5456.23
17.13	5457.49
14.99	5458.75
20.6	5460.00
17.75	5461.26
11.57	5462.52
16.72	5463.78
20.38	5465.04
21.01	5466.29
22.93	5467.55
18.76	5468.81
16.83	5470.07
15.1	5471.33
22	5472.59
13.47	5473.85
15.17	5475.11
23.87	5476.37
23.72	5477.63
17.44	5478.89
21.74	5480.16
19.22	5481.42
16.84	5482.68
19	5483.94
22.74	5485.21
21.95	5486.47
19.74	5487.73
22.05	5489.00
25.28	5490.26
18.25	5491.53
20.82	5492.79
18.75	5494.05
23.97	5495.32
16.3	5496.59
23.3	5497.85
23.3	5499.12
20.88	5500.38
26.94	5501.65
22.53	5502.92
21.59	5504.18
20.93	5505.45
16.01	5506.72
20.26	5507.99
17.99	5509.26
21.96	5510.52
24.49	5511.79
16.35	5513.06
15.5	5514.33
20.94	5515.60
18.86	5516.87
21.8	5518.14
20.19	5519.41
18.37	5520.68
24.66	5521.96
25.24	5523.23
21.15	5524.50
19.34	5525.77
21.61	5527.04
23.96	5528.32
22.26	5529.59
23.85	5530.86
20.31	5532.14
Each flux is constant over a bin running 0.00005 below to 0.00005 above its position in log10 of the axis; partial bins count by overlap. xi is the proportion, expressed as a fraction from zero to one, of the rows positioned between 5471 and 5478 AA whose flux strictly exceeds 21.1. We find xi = 0.50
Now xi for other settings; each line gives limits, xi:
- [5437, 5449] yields 0.50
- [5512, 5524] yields 0.33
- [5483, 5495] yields 0.44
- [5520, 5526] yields 0.60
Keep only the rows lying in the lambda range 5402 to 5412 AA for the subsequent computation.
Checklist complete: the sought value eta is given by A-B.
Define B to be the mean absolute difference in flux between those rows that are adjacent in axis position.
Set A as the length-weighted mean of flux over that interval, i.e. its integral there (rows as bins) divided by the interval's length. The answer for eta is 18.3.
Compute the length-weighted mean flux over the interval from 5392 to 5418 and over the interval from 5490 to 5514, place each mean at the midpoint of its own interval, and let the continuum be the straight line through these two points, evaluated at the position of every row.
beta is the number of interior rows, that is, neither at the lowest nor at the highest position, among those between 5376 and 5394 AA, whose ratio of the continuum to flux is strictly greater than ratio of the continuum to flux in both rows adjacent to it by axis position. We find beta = 4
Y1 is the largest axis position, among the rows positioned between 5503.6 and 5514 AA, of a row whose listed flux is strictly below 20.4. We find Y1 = 5513.06 AA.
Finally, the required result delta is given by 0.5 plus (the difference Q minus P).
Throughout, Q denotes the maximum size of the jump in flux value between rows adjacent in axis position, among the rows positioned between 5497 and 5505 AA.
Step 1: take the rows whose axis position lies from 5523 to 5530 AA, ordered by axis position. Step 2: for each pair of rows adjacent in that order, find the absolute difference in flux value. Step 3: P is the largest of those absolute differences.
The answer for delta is 2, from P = 4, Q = 6.1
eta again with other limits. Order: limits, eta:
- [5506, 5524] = 16.9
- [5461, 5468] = 14.8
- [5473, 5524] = 17.1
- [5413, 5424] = 18.3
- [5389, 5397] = 19.6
